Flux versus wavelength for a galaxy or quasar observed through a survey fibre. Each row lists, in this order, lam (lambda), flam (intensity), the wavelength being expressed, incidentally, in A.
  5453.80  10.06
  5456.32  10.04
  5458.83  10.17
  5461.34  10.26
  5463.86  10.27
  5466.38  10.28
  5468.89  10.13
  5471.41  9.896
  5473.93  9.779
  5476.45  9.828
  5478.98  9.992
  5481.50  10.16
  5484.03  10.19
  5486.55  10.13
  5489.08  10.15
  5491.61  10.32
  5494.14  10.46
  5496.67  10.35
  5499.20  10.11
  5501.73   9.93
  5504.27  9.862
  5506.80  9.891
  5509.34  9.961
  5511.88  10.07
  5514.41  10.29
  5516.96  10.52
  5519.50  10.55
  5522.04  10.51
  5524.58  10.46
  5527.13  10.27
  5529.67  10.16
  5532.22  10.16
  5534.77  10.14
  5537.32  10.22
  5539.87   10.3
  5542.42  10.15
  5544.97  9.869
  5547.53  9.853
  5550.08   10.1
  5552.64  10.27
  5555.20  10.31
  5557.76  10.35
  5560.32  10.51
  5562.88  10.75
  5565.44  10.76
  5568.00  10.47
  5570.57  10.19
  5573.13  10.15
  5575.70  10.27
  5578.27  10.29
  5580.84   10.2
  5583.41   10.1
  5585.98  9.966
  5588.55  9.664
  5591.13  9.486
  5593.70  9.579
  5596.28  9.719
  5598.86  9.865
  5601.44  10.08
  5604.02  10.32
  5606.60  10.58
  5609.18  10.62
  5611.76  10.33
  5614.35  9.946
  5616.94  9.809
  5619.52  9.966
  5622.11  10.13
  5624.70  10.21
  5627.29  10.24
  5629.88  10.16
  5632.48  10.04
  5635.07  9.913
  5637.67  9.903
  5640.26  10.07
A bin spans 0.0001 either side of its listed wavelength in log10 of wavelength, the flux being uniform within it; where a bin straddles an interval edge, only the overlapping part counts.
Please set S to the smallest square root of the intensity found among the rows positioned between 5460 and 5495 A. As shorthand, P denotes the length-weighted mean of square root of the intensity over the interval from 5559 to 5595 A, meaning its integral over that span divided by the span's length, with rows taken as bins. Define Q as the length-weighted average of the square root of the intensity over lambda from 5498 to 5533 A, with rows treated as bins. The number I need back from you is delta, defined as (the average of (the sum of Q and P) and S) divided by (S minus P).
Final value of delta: -77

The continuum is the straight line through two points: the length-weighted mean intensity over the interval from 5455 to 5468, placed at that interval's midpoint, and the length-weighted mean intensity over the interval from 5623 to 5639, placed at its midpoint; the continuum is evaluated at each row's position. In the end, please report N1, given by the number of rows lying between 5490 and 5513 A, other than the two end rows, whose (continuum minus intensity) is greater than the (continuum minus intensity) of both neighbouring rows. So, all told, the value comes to 1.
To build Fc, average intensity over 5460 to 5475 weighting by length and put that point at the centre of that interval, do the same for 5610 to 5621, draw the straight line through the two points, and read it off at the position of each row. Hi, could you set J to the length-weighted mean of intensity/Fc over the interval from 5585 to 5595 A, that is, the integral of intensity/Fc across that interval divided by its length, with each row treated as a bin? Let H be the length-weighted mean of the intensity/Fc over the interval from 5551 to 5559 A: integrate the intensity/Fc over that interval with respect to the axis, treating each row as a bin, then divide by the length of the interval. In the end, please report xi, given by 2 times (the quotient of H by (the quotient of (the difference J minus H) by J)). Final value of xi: -32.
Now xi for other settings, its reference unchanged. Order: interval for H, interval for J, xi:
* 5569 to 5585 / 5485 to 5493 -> -591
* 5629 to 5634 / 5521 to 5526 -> 62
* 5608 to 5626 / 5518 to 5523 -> 61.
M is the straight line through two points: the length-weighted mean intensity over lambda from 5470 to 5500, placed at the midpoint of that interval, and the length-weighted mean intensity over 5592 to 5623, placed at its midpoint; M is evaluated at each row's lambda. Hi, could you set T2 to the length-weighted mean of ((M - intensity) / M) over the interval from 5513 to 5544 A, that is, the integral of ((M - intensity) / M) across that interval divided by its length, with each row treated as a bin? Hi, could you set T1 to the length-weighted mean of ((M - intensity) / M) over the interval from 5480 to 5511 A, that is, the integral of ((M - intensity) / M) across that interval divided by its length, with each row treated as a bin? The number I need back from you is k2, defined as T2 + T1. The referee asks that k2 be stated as -0.022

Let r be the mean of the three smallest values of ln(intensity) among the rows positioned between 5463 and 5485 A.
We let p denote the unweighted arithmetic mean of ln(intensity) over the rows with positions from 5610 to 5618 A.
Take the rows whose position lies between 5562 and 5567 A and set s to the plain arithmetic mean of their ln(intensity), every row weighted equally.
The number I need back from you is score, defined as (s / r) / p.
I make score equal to 0.451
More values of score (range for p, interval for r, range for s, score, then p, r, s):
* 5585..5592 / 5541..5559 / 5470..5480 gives 0.439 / 2.27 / 2.30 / 2.29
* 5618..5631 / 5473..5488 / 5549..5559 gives 0.439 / 2.32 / 2.29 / 2.33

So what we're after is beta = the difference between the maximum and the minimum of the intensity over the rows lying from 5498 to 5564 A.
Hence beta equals 0.90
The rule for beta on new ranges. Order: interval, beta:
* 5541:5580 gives 0.91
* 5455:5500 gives 0.68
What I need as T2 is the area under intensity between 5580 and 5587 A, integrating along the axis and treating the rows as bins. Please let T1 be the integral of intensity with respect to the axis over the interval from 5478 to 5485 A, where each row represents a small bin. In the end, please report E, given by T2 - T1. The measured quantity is -0.2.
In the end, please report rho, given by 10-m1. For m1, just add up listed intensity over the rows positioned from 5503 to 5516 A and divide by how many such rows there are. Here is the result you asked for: -0.01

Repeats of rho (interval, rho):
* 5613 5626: -0.01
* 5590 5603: 0.25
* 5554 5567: -0.54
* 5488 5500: -0.28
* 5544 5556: -0.08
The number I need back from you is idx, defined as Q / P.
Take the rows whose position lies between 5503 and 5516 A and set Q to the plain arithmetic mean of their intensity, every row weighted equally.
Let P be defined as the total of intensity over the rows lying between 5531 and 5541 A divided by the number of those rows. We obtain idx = 0.98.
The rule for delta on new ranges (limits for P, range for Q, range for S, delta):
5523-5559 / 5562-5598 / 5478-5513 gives -93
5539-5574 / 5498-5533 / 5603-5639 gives -63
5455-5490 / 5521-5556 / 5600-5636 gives -108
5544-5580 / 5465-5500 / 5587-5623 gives -37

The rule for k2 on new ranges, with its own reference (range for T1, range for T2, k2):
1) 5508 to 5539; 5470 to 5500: -0.018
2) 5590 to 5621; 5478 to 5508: 0.002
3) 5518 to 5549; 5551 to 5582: -0.041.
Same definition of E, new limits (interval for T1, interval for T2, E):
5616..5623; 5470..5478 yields 8.9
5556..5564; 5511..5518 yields -12.1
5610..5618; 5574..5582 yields 1.4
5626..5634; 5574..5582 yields 0.8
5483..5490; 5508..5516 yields 9.8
